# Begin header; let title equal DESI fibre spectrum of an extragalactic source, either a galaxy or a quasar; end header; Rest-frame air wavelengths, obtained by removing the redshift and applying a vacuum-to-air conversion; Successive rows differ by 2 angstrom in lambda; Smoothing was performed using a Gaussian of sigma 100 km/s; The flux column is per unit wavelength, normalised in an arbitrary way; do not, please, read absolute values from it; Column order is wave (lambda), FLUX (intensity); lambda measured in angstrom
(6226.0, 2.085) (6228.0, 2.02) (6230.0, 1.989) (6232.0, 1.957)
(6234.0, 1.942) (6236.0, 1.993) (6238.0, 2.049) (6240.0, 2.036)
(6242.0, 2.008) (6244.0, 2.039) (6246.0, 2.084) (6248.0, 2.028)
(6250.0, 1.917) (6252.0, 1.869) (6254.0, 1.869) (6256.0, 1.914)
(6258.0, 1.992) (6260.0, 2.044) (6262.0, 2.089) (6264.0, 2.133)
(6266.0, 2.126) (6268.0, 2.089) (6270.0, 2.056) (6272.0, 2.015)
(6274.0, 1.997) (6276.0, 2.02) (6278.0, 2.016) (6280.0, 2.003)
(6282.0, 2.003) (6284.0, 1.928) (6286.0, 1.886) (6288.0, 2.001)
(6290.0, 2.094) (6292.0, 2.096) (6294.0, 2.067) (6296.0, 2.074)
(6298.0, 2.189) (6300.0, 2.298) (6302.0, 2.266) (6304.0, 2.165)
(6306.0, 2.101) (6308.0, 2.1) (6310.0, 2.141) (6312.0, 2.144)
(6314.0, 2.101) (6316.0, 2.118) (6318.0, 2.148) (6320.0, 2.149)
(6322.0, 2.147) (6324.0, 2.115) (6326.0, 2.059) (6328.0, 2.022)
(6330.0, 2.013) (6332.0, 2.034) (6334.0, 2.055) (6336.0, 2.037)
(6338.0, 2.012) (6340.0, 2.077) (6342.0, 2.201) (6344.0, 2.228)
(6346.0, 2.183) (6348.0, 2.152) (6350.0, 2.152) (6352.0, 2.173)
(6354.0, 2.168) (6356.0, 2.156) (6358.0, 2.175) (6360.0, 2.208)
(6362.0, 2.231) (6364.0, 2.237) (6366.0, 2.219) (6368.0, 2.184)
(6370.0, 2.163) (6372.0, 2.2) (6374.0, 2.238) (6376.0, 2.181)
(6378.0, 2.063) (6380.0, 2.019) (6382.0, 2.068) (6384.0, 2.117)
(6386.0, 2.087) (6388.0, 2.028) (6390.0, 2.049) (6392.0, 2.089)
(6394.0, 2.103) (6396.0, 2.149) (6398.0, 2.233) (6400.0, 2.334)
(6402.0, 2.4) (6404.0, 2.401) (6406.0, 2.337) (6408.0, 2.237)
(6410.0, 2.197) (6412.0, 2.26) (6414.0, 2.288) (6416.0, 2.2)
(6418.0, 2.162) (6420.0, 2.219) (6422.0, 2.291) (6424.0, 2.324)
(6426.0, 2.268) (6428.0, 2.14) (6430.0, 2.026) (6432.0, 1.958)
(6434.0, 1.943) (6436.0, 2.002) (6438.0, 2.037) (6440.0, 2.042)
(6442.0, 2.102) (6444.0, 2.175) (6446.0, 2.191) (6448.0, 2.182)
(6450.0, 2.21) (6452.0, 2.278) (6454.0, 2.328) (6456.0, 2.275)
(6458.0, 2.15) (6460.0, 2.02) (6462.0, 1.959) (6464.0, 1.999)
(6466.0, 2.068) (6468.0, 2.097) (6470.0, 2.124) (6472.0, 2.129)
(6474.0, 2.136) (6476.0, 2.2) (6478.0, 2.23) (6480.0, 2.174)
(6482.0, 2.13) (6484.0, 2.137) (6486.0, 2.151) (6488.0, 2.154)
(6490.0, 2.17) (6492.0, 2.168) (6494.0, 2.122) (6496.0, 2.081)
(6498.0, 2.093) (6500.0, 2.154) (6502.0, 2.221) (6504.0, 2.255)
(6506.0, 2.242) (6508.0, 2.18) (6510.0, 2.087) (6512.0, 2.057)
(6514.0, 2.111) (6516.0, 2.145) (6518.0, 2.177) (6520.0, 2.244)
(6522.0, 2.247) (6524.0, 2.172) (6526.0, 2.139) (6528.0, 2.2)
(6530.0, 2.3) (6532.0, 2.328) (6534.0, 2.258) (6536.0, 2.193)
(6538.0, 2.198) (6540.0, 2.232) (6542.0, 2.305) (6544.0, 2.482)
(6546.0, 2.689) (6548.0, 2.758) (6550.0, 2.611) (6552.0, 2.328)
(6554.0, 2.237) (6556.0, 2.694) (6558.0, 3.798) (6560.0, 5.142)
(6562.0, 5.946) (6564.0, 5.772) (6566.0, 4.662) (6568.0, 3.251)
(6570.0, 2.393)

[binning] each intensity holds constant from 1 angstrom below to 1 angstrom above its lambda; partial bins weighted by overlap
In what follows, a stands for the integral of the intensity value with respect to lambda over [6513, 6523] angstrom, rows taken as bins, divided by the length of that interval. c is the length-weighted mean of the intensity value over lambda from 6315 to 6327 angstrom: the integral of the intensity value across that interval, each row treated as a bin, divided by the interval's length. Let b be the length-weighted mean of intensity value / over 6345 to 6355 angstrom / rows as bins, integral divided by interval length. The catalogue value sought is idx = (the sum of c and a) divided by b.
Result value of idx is 1.99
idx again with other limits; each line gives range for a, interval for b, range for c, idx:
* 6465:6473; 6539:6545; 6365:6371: 1.83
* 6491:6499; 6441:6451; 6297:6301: 2.01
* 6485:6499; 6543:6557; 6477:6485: 1.69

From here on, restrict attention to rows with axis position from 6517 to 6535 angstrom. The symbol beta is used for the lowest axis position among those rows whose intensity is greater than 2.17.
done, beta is 6518.0 angstrom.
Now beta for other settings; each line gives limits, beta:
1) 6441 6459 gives 6444.0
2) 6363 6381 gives 6364.0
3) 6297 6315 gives 6298.0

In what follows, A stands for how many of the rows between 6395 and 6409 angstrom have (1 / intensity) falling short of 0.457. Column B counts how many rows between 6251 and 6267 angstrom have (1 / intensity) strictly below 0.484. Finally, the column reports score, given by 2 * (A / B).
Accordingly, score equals 4.0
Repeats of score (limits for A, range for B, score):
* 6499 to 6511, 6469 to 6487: 0.7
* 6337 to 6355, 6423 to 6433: 1.3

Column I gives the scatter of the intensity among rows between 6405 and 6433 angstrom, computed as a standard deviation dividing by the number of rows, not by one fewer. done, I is 0.10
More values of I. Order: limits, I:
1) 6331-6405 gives 0.10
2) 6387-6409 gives 0.13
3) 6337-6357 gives 0.06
